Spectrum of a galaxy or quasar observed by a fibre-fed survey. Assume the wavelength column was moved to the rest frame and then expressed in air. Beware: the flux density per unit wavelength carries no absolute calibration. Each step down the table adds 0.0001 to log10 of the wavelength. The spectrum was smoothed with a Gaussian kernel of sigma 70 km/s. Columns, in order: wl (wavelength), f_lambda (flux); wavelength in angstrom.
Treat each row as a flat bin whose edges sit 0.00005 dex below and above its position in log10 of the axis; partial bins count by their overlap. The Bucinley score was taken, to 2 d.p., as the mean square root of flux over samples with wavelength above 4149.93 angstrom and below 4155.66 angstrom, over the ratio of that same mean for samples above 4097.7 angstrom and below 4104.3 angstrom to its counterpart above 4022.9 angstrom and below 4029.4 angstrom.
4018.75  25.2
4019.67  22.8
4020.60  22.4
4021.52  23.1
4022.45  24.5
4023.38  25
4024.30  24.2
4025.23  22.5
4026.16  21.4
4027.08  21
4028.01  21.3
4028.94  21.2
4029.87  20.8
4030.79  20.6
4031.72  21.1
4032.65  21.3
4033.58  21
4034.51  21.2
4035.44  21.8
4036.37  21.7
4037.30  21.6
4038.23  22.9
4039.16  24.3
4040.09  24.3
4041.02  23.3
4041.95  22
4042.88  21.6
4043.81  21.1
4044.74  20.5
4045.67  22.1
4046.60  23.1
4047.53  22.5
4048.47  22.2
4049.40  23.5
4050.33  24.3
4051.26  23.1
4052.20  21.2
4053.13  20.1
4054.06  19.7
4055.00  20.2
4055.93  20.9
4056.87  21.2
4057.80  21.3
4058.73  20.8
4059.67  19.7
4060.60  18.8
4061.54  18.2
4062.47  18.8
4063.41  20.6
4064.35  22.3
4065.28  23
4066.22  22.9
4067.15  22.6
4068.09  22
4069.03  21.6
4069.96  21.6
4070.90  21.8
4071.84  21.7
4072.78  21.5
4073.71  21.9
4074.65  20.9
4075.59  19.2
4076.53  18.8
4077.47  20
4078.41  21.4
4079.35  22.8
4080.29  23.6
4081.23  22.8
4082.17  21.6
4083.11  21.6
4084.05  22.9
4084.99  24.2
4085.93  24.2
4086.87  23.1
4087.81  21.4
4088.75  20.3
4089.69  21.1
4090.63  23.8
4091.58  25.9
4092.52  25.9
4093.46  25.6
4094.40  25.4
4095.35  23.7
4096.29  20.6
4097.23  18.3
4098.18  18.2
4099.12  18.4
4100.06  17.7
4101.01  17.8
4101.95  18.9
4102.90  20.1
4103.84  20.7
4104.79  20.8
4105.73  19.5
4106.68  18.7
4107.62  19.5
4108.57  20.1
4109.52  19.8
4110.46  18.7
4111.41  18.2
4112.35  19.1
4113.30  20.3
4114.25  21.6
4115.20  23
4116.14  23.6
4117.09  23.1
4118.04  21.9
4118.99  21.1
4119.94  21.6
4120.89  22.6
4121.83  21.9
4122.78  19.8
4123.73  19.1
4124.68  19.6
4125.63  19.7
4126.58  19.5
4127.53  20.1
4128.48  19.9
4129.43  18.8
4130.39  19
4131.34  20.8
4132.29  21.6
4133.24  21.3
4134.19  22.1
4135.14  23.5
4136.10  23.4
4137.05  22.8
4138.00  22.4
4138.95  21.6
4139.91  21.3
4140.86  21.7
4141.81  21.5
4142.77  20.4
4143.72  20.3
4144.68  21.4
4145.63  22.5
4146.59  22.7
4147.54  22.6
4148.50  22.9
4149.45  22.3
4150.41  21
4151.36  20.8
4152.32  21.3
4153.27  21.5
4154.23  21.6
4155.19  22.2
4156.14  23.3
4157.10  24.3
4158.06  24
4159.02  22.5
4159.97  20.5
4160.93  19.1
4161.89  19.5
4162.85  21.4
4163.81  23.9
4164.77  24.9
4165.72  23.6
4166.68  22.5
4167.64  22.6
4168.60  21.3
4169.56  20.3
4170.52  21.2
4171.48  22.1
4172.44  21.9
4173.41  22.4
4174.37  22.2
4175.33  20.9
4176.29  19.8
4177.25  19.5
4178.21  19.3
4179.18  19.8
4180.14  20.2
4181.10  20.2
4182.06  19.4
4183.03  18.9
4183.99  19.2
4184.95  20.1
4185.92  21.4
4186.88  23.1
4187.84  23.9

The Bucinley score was 5.04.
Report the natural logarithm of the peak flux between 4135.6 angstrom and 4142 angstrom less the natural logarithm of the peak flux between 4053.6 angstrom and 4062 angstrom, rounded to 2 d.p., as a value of 0.09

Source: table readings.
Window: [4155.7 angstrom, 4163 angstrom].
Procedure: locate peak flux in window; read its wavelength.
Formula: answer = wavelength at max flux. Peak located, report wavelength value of 4157.10 angstrom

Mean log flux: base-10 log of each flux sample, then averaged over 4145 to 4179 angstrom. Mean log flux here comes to 1.34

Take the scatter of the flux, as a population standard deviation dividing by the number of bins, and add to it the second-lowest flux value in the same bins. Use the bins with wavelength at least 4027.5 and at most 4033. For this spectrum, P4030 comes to 21.1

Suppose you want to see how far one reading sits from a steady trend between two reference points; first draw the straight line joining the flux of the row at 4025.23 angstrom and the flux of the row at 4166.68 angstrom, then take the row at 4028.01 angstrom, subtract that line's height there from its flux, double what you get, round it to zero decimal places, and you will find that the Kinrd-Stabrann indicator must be -2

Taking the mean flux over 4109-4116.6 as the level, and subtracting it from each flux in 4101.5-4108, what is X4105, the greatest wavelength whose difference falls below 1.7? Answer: 4107.62 angstrom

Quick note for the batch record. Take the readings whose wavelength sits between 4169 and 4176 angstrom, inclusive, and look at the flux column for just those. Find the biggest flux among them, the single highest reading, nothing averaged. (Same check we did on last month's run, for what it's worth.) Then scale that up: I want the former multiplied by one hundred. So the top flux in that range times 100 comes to 2240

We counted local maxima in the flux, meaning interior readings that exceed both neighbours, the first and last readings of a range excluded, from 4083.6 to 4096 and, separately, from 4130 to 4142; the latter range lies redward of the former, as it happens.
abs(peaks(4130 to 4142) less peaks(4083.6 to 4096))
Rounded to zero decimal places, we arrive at 3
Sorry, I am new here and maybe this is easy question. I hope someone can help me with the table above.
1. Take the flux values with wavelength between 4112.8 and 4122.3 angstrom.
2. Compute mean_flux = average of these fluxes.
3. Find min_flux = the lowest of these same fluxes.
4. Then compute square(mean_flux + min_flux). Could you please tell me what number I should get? 1795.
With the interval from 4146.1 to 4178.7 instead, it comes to 1674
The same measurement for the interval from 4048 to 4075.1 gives 1562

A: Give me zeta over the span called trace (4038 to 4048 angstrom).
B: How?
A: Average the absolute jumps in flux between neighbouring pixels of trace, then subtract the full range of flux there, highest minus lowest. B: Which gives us -3.0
